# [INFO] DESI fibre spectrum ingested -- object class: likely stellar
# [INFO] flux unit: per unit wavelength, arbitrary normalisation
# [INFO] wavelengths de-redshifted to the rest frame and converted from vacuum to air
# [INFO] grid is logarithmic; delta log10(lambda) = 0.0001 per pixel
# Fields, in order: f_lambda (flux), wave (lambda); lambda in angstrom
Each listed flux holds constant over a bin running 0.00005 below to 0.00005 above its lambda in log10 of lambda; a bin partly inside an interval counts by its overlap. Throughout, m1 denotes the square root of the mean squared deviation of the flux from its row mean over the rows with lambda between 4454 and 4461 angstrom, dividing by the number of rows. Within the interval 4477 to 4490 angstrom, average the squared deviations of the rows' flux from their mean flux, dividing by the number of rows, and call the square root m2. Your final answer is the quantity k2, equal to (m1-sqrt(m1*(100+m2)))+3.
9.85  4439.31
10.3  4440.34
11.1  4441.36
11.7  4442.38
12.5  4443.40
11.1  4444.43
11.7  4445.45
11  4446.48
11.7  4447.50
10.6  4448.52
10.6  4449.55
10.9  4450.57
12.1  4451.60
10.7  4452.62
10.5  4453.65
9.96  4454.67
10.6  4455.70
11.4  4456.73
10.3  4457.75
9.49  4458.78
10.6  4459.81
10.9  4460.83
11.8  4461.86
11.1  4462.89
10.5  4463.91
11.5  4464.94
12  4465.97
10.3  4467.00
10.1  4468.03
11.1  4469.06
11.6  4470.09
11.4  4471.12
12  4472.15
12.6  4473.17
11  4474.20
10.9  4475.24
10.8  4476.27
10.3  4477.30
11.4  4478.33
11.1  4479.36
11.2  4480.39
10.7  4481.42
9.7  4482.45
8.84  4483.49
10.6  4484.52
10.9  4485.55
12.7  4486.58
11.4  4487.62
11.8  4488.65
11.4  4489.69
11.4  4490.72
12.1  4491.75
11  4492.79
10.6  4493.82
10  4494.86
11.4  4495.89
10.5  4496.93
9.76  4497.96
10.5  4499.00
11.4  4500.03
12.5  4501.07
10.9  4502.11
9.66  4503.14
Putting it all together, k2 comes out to -4.06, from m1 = 0.58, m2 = 0.92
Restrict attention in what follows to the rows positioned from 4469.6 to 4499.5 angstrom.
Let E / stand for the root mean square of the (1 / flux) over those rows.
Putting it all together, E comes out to 0.0916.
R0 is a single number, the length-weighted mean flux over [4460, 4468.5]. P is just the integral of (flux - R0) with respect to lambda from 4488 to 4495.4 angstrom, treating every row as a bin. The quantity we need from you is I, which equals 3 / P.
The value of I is 2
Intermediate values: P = 1.3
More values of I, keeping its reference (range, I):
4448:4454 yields -5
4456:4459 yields -2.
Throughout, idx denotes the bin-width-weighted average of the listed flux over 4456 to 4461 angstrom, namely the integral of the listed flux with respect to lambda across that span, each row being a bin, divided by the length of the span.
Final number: 10.5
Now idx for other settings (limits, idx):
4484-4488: 11.4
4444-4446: 11.4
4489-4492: 11.6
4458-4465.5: 10.8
